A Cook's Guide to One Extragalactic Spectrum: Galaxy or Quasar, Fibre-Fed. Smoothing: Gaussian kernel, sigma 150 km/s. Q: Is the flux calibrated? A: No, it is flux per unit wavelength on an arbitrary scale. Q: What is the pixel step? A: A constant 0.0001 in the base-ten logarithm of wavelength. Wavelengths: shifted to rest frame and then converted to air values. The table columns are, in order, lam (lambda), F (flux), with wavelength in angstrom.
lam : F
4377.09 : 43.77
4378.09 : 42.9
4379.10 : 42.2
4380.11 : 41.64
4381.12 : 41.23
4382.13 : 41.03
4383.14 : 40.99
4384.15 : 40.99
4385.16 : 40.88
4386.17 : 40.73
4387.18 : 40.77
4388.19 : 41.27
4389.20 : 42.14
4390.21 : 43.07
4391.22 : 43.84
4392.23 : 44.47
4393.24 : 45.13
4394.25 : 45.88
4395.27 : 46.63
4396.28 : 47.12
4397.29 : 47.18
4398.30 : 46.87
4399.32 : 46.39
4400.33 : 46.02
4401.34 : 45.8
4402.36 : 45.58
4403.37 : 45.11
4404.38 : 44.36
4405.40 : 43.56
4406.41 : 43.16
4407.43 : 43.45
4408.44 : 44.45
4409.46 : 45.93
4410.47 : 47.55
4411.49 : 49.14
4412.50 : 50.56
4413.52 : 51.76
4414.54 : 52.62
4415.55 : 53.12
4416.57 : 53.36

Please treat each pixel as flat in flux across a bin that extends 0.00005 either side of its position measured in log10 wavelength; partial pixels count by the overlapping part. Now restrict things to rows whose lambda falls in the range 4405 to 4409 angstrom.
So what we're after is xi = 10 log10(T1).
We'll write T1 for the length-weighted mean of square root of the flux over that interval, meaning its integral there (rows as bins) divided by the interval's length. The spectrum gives 8.20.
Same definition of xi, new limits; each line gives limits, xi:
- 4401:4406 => 8.26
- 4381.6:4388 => 8.06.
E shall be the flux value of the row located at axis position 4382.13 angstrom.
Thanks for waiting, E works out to 41.03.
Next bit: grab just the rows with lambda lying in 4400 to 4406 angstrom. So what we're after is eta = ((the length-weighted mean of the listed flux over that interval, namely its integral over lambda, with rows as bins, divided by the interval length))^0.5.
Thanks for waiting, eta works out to 6.71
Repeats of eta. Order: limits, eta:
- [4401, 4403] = 6.75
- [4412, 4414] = 7.15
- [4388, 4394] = 6.60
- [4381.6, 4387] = 6.39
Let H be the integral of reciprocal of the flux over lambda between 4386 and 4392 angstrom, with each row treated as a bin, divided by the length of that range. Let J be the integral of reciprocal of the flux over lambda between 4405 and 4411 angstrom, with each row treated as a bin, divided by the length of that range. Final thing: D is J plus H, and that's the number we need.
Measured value 0.046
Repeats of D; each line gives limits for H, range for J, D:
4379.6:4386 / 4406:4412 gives 0.046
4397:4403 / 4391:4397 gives 0.044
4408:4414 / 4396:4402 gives 0.042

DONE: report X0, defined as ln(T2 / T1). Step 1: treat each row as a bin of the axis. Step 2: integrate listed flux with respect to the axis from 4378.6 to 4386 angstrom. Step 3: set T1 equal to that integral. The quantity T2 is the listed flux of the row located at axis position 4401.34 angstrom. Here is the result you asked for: -1.9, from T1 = 305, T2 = 45.8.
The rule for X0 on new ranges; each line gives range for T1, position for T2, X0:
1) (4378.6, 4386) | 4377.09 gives -1.9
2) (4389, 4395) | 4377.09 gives -1.8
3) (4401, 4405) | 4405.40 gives -1.4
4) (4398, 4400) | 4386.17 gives -0.8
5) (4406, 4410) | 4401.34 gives -1.4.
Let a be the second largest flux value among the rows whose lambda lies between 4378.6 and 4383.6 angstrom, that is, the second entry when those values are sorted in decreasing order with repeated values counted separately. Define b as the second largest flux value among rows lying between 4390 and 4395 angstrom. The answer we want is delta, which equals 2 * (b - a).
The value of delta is 7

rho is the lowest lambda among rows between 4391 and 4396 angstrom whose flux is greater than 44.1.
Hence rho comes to 4392.23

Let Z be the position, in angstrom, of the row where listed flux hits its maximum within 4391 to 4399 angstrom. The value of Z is 4397.29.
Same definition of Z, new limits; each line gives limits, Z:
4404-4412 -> 4411.49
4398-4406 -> 4398.30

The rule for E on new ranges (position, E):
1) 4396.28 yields 47.12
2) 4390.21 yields 43.07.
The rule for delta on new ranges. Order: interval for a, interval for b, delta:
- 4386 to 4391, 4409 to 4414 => 17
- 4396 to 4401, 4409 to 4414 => 7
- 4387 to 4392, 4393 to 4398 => 8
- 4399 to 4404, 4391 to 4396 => 0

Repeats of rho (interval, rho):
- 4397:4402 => 4397.29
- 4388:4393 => 4392.23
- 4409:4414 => 4409.46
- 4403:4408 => 4403.37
